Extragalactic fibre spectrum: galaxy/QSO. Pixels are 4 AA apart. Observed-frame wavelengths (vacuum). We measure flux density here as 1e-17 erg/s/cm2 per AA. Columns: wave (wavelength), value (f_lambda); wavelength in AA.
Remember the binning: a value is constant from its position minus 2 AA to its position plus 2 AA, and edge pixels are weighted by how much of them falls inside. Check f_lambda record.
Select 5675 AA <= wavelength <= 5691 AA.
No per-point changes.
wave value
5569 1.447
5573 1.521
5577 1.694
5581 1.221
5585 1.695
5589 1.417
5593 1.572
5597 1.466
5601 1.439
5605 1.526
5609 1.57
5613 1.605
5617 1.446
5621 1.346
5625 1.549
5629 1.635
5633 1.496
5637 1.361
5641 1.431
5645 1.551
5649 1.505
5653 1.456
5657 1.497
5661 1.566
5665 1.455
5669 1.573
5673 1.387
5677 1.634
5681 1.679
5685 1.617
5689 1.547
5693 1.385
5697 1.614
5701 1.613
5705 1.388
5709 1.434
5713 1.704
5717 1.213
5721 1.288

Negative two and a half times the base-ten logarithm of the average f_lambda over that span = -0.523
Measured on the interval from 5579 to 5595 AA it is -0.423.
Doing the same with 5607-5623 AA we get -0.434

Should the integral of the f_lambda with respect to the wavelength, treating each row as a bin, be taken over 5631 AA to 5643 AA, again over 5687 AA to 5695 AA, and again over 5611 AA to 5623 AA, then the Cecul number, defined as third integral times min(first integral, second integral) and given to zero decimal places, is 206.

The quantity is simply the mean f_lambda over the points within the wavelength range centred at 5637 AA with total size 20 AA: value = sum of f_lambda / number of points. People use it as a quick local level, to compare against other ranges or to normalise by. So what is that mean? 1.49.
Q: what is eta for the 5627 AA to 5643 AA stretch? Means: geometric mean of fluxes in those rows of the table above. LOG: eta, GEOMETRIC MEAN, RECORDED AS 1.477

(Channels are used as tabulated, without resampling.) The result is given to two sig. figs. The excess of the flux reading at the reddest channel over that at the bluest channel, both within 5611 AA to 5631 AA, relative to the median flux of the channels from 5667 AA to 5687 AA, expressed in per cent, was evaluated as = 1.9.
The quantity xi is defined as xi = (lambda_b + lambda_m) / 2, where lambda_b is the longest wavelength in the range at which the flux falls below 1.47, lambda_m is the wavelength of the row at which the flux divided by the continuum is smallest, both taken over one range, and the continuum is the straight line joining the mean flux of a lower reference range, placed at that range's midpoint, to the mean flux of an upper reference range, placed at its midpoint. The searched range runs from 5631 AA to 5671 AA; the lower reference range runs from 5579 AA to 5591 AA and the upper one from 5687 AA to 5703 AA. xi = 5651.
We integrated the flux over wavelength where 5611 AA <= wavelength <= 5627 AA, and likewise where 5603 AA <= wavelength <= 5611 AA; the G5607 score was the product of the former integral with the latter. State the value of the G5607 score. 295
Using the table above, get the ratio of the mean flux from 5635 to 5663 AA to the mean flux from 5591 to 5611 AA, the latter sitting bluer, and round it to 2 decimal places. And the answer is 0.98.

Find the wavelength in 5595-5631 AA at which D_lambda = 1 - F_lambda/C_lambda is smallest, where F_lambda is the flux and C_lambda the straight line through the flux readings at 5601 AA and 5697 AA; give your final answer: 5613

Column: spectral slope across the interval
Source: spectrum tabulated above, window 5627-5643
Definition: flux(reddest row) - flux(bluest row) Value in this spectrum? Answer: -0.20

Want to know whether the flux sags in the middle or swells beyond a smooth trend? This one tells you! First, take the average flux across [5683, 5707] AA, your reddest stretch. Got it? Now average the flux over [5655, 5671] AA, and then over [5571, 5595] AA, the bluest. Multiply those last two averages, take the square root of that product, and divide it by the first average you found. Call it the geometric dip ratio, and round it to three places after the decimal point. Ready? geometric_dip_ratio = 0.996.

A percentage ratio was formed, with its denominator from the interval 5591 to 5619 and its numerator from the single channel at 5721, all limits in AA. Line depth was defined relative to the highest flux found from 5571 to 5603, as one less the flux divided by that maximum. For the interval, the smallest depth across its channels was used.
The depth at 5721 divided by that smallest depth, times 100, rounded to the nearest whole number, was 452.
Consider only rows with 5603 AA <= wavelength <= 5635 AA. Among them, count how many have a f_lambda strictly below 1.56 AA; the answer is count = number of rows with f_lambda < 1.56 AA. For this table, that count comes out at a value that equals 5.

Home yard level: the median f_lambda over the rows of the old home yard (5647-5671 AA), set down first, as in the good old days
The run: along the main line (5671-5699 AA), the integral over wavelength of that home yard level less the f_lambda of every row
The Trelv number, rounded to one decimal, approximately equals -1.4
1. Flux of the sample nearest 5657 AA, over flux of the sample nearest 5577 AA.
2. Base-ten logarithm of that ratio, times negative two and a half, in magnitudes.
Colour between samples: 0.13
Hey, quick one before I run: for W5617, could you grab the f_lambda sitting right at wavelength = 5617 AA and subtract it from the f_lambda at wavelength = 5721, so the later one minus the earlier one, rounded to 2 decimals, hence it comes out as -0.16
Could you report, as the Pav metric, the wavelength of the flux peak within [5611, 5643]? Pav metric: 5629 AA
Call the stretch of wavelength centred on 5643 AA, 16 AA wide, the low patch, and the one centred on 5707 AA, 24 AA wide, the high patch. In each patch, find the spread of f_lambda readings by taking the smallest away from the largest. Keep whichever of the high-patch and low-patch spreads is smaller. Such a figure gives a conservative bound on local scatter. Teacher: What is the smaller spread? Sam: 0.19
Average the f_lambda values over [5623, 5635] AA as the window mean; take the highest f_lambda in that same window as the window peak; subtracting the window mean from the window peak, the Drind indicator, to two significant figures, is 0.075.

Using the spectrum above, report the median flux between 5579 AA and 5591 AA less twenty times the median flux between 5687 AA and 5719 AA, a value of -28.4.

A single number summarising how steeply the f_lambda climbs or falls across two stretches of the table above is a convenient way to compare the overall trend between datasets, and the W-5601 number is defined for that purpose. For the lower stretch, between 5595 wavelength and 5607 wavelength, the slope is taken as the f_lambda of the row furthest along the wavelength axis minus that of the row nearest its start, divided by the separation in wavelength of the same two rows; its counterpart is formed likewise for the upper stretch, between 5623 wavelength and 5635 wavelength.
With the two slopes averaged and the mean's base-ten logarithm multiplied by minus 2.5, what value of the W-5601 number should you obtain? 8.4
